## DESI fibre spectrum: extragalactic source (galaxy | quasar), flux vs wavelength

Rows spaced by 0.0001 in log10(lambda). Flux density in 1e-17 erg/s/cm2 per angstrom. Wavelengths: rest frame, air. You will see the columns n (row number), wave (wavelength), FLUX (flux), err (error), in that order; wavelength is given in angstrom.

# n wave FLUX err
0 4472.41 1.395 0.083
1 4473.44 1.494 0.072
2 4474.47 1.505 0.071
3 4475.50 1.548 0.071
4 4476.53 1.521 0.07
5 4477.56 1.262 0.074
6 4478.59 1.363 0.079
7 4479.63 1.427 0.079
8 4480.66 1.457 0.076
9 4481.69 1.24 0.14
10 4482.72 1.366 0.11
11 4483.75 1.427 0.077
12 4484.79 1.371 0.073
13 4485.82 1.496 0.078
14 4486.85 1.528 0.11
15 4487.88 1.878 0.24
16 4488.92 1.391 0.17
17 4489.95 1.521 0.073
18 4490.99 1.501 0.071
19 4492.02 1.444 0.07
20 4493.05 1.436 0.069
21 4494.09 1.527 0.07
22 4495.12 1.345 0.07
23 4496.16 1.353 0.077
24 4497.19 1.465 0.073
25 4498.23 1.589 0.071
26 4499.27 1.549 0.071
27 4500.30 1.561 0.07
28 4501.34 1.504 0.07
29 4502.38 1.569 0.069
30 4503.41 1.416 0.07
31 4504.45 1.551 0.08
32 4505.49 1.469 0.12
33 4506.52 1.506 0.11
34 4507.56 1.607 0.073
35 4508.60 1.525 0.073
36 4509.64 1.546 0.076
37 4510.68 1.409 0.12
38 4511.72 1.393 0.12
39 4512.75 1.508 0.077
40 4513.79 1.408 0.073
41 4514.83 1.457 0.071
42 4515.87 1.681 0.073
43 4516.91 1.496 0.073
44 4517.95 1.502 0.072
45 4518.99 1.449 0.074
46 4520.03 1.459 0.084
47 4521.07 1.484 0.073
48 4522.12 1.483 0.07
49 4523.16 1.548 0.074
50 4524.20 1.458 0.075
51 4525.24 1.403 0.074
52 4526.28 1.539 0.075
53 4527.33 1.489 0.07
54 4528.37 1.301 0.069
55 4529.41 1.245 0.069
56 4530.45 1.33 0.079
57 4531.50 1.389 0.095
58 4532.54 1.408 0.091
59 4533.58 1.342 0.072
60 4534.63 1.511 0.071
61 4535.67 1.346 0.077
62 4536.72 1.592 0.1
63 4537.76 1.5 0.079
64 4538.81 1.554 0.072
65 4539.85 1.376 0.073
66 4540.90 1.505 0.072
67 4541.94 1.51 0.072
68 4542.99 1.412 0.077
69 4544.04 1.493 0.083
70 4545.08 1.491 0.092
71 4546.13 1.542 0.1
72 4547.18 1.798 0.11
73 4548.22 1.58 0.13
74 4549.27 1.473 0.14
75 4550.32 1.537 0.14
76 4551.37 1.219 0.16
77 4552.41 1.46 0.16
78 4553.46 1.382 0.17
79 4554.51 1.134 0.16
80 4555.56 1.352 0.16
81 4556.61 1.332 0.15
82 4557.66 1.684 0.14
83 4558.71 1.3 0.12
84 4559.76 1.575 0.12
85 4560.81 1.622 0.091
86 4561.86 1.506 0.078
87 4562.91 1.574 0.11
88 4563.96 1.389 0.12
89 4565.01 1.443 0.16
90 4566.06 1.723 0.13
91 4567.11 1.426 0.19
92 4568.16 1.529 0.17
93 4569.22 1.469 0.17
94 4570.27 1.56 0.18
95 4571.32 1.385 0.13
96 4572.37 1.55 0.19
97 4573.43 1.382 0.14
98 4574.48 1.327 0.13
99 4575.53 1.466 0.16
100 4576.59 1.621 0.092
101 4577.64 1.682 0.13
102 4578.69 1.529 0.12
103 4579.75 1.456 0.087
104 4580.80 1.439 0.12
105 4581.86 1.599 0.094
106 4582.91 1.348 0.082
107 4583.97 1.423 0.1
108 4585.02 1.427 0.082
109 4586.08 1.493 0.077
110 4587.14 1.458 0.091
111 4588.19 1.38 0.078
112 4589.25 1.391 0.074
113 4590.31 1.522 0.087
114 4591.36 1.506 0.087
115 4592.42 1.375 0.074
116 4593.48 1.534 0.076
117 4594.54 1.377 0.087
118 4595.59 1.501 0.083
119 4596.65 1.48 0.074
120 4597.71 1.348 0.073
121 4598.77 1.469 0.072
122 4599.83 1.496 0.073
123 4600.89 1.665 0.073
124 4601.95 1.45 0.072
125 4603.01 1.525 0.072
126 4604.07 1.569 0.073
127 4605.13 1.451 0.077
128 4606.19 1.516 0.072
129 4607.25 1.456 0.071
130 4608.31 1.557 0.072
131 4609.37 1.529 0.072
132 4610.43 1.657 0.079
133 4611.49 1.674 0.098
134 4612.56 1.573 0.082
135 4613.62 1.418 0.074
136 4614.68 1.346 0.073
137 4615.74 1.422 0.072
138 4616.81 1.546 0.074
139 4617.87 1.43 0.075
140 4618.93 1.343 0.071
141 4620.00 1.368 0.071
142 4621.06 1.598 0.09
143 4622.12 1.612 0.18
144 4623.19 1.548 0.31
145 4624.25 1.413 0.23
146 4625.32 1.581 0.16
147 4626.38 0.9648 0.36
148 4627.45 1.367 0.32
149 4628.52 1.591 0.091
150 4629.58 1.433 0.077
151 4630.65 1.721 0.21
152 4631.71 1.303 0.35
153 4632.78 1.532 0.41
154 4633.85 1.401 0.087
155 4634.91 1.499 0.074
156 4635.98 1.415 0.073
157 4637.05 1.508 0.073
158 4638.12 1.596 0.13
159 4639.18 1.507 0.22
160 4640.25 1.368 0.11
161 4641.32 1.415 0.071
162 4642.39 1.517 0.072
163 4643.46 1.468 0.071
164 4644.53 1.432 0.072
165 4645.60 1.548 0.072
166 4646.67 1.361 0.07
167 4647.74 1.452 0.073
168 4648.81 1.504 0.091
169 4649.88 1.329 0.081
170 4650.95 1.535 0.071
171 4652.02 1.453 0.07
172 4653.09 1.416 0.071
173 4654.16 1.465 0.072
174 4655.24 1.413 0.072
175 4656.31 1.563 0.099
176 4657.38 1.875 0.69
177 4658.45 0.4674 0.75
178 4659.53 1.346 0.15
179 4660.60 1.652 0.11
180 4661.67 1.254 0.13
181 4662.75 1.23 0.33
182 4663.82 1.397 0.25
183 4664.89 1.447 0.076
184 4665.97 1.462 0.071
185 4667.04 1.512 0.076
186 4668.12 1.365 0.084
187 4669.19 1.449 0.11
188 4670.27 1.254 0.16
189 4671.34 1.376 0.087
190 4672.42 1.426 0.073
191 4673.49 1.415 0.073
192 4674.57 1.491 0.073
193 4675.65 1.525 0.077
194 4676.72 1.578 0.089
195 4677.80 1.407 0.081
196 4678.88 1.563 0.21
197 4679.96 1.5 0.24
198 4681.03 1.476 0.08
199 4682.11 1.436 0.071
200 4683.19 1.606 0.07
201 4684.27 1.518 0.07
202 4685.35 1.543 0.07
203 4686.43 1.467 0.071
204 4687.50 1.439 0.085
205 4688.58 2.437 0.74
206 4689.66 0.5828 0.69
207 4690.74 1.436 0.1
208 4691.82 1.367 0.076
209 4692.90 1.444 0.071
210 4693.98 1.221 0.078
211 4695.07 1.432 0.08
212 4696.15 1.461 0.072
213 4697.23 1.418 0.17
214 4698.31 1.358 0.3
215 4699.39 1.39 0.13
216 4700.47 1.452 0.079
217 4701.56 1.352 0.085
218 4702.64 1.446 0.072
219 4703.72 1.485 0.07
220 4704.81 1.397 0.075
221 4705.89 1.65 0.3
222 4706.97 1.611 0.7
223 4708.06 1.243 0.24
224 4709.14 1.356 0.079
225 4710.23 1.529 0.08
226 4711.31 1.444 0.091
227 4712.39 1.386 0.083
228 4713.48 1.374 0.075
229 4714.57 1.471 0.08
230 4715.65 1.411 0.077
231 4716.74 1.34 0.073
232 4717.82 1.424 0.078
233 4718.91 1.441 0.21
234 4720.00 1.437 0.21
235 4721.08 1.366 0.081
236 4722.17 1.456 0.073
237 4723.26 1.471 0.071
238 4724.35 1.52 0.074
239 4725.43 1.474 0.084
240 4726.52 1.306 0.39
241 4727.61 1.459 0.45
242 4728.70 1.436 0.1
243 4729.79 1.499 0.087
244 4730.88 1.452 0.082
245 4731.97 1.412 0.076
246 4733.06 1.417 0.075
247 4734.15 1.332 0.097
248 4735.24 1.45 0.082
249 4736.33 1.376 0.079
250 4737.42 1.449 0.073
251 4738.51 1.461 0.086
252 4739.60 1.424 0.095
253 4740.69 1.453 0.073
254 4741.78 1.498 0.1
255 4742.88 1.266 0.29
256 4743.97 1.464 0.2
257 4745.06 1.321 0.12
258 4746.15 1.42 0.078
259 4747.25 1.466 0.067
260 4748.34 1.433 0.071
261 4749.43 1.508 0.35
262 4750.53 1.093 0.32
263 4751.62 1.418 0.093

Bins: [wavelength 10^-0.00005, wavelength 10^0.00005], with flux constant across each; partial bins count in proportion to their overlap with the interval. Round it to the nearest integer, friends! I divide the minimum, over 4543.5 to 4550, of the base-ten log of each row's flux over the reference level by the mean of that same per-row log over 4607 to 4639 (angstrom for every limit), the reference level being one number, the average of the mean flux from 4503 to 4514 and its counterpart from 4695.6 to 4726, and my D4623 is 1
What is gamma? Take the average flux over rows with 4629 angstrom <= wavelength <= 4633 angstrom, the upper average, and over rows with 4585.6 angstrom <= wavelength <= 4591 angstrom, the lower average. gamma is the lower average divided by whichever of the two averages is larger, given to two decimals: 0.97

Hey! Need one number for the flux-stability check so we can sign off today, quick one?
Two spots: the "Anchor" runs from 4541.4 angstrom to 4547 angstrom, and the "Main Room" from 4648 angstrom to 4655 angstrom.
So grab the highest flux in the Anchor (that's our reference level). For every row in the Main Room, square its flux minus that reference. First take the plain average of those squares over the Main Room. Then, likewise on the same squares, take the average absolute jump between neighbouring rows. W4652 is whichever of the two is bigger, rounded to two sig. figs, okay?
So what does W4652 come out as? 0.023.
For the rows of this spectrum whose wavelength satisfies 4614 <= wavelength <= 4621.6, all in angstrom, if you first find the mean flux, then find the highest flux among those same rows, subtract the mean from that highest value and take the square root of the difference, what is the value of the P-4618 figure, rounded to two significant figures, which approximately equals 0.40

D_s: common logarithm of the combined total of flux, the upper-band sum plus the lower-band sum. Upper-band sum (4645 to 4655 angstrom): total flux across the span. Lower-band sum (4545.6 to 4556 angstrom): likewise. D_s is 1.44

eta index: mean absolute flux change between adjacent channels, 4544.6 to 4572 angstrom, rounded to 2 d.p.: 0.17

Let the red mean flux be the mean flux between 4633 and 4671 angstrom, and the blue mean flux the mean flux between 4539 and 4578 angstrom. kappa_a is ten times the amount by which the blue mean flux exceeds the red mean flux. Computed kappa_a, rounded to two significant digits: 0.56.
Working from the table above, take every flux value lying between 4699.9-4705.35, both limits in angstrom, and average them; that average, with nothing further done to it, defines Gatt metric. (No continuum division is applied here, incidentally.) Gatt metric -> 1.43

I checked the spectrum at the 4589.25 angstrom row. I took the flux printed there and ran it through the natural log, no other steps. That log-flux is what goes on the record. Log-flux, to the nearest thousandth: 0.330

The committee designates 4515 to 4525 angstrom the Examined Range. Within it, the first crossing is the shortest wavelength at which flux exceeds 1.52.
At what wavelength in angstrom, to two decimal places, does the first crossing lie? 4515.87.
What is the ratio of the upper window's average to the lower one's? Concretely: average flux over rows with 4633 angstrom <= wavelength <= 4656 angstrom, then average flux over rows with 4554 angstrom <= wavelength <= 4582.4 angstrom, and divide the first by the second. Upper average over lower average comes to 0.98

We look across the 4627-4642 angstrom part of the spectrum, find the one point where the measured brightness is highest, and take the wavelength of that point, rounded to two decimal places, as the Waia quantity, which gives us 4630.65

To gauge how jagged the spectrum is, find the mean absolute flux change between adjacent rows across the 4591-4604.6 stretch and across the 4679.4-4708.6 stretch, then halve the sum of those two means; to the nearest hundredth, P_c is 0.17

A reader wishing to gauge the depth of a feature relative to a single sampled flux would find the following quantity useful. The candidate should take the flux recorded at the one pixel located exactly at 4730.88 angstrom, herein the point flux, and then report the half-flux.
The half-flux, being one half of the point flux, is 0.726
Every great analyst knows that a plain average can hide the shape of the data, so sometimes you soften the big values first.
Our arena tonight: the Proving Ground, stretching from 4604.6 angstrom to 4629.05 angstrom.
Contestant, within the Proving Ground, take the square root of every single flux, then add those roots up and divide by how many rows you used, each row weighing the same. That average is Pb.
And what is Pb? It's 1.21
